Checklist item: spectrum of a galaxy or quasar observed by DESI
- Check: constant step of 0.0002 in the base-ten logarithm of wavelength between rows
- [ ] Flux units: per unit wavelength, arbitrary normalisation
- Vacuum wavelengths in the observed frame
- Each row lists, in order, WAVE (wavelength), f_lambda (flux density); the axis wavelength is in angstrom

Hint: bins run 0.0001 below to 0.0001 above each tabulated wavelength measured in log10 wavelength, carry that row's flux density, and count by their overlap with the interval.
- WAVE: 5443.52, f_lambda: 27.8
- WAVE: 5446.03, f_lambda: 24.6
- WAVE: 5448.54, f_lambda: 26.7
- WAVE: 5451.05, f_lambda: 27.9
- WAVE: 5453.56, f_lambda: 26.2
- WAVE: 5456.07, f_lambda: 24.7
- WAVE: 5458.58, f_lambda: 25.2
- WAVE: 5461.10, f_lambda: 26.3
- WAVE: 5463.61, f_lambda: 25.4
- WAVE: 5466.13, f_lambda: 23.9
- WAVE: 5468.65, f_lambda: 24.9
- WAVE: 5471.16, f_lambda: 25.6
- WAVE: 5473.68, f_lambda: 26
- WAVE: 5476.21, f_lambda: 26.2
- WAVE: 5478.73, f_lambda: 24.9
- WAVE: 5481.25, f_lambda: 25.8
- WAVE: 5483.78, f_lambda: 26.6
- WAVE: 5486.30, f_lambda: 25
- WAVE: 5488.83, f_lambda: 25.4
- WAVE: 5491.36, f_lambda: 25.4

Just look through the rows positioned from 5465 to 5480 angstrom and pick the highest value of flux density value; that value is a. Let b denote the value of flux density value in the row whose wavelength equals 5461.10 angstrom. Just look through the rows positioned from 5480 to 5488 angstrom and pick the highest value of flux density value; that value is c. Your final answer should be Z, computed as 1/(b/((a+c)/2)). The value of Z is 1.00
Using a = 26.2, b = 26.3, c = 26.6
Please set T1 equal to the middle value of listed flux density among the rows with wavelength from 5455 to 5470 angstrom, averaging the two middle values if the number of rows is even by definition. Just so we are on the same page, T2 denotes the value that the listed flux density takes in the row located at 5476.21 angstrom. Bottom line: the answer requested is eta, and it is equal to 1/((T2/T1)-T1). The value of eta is -0.0417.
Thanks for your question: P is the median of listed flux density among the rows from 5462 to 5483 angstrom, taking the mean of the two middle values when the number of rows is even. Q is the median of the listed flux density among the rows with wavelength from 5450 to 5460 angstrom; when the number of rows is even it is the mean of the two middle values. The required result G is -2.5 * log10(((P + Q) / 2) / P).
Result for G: -0.004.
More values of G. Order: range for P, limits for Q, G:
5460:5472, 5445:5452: -0.027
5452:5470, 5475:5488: -0.013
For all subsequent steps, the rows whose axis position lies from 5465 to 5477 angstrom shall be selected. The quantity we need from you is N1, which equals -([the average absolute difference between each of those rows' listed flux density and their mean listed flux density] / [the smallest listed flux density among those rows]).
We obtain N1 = -0.031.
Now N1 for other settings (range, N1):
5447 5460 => -0.039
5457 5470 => -0.025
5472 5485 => -0.018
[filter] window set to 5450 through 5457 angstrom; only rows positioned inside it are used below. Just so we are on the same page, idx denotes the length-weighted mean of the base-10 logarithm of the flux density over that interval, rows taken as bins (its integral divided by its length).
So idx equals 1.42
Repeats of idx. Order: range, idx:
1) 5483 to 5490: 1.41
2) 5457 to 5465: 1.41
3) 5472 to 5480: 1.41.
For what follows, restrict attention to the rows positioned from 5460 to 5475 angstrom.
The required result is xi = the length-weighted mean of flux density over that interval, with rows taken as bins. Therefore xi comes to 25.3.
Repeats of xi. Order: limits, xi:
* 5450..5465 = 25.9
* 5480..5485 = 26.2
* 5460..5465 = 25.8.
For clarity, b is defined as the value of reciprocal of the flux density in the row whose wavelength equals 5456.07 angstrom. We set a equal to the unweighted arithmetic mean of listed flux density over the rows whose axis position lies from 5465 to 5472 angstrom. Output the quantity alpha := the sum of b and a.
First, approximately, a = 24.8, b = 0.0405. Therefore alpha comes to 24.8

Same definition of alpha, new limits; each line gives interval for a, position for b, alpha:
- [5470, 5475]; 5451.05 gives 25.8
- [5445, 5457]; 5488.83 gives 26.1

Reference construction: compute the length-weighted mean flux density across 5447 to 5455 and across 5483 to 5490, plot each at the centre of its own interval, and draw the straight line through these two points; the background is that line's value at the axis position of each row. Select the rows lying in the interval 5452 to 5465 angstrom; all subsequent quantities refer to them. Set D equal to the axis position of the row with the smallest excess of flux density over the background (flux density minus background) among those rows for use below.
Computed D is 5456.07 angstrom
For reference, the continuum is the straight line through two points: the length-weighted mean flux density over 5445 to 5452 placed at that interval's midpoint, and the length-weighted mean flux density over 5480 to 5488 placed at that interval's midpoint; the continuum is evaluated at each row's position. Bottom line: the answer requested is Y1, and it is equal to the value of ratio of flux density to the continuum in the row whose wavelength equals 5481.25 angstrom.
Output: 1.00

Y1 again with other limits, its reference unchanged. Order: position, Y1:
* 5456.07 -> 0.94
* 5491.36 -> 0.99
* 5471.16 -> 0.98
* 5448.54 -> 1.01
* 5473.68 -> 1.00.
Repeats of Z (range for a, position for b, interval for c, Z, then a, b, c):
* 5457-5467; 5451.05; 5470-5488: 0.95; 26.3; 27.9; 26.6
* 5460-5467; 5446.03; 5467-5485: 1.08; 26.3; 24.6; 26.6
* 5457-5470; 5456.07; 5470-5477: 1.06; 26.3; 24.7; 26.2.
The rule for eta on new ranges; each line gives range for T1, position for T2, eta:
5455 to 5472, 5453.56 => -0.0414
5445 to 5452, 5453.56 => -0.0389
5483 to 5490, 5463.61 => -0.0410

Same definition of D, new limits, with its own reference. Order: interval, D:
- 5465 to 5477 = 5466.13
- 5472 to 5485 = 5478.73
